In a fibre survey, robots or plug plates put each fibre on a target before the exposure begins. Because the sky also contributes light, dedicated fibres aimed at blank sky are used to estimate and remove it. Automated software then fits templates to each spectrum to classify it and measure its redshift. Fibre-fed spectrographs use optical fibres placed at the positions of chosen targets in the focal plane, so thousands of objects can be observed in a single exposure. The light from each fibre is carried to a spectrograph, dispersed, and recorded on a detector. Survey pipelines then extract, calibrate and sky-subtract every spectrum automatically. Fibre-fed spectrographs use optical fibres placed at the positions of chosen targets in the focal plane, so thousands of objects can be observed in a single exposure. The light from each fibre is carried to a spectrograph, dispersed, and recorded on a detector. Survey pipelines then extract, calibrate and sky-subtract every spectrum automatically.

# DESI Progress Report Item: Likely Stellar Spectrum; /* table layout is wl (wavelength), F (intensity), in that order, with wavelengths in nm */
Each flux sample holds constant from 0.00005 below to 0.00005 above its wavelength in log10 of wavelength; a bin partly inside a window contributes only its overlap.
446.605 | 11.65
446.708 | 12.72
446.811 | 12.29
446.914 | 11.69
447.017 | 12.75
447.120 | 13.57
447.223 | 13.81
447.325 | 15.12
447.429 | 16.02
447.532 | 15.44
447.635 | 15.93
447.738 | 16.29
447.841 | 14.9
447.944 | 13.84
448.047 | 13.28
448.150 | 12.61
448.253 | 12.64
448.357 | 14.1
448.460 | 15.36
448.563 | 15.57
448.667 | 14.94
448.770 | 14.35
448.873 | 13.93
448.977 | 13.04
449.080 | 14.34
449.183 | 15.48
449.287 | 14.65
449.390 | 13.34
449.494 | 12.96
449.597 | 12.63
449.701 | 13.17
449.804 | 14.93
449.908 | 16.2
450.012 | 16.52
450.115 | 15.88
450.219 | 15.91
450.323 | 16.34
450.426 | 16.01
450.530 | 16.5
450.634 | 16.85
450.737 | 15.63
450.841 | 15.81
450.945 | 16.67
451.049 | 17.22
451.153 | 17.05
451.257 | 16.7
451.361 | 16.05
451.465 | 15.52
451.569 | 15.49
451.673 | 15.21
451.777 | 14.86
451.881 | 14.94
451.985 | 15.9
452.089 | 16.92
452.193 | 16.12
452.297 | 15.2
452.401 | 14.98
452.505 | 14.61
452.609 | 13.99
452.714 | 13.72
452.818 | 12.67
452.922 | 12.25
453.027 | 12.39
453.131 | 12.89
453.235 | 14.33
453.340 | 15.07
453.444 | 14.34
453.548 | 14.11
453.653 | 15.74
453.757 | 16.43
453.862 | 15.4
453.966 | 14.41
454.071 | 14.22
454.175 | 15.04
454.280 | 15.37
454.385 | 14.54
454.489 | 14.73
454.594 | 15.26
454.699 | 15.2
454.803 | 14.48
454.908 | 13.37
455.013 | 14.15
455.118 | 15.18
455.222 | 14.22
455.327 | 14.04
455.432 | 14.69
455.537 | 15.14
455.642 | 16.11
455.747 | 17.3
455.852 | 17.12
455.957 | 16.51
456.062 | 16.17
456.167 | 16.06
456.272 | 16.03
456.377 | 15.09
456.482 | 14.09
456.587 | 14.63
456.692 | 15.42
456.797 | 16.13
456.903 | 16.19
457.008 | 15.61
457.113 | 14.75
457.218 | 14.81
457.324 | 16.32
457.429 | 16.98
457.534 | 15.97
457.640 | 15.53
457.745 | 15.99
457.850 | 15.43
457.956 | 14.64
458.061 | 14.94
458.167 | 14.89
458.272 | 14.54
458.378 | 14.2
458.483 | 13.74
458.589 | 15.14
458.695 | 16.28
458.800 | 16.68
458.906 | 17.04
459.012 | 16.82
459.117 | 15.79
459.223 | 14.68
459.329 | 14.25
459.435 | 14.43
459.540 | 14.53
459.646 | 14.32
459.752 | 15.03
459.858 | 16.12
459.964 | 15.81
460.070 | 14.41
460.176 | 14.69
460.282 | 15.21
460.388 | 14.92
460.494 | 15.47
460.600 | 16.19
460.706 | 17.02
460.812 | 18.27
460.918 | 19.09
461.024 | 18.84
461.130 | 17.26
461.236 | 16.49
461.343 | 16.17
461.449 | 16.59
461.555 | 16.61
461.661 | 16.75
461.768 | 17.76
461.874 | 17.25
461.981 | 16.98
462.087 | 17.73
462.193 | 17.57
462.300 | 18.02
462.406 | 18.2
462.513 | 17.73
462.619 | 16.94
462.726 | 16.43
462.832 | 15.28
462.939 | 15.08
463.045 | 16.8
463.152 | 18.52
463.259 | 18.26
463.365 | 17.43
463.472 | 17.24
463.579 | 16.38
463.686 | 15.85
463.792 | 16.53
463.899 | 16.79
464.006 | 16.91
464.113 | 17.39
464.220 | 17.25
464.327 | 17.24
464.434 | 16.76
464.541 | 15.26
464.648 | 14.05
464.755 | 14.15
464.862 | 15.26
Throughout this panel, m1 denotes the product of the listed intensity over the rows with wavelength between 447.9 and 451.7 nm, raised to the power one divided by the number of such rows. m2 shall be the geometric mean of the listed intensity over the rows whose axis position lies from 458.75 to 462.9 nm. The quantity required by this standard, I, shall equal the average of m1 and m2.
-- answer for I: 15.7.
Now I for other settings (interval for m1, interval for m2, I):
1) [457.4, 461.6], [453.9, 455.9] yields 15.3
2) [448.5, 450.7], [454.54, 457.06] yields 15.1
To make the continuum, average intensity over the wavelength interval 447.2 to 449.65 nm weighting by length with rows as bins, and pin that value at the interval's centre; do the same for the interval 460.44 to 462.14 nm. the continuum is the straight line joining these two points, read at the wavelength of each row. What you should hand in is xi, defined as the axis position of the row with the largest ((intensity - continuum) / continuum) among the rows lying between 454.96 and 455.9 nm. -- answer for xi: 455.747 nm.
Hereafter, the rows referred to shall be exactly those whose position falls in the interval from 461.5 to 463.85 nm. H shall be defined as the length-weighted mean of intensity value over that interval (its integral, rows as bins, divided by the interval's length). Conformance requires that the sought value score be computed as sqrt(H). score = 4.13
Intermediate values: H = 17.1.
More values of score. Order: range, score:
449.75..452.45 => 4.00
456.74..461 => 3.95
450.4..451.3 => 4.06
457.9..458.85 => 3.87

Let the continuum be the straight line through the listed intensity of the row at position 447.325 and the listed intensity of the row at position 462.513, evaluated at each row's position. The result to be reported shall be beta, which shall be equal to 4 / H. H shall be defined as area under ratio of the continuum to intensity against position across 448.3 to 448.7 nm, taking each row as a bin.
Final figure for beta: 9.8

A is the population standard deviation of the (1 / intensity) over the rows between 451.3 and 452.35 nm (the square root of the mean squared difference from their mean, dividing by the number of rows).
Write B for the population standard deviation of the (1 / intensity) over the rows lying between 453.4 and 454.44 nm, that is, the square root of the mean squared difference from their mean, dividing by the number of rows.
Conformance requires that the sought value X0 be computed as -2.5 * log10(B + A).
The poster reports 5.6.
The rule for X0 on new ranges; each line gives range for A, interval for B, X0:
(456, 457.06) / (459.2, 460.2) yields 5.6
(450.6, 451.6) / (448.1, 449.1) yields 5.3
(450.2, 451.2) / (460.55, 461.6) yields 5.7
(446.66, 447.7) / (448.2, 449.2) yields 4.7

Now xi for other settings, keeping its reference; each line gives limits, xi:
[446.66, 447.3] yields 447.223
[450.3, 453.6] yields 451.049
